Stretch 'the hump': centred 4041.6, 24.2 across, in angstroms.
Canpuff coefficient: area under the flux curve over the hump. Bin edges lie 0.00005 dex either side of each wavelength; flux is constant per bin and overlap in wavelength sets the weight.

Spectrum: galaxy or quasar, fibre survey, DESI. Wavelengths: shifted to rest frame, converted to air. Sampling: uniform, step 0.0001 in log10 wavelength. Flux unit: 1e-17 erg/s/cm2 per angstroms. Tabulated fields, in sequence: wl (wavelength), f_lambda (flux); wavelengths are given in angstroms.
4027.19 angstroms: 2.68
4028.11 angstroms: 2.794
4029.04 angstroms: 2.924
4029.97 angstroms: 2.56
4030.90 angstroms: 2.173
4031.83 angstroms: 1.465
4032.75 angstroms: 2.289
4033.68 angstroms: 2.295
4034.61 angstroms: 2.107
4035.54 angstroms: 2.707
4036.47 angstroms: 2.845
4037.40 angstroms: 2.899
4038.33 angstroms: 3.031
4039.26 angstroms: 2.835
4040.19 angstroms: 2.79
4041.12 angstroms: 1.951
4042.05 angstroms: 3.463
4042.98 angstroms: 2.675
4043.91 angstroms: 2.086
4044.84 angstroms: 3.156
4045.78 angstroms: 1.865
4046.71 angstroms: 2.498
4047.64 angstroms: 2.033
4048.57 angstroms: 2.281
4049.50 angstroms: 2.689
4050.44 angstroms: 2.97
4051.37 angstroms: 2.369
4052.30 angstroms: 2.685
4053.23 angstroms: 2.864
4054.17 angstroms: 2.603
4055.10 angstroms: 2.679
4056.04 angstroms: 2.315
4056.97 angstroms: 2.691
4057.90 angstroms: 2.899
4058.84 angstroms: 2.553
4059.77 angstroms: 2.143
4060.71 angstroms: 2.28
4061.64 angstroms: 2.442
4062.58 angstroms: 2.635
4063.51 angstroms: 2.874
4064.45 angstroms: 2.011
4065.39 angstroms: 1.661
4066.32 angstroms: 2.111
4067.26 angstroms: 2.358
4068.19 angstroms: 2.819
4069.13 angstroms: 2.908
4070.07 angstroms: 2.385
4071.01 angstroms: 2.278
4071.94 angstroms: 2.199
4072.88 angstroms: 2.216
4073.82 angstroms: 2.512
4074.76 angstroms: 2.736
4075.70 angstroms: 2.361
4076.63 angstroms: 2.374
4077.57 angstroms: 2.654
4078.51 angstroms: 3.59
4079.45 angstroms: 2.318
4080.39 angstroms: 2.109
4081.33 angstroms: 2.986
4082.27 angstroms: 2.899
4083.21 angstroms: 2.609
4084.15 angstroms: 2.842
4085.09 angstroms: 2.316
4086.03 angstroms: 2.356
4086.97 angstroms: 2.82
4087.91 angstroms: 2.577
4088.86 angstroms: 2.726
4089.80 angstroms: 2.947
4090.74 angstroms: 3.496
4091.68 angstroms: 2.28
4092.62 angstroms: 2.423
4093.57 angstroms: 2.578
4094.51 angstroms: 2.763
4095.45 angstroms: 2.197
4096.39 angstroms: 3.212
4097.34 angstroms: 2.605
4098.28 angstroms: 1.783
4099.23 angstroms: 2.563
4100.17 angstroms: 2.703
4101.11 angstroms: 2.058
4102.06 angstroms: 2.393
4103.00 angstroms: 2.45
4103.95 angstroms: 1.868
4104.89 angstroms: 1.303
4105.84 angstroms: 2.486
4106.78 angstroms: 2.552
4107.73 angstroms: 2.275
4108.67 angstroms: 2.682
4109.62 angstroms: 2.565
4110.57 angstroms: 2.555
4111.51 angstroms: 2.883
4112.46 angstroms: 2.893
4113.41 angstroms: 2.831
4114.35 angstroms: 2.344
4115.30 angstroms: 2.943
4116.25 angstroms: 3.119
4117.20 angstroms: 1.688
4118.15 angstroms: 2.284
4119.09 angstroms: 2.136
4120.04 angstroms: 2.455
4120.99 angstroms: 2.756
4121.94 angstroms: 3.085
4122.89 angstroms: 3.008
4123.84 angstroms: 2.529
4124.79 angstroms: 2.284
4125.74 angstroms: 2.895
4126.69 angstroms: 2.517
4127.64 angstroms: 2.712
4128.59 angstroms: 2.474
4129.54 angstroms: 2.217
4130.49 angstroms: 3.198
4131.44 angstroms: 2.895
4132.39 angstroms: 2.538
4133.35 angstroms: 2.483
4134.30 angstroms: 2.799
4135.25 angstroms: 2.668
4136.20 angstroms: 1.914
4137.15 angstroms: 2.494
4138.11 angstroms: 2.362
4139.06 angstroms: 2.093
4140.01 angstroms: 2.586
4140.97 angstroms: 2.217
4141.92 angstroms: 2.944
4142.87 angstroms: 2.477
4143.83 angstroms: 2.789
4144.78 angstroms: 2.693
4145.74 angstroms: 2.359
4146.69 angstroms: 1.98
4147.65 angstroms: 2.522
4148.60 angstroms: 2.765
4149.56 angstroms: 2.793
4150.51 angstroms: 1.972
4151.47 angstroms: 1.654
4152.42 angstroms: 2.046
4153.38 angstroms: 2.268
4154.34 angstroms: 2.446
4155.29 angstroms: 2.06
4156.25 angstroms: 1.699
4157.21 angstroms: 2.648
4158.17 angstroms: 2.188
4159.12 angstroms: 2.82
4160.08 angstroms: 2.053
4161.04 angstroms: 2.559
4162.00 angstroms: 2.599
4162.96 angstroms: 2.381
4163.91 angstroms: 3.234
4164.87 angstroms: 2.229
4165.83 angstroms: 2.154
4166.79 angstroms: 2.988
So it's 61.0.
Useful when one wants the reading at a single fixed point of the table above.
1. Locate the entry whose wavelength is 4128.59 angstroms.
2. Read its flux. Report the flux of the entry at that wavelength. 2.474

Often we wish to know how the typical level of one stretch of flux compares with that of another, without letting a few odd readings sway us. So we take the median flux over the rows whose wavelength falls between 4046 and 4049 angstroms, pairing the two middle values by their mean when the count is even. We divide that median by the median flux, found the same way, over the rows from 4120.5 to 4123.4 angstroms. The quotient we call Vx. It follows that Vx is 0.76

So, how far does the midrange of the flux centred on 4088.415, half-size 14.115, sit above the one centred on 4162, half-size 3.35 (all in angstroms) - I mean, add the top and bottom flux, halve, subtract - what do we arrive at 0.0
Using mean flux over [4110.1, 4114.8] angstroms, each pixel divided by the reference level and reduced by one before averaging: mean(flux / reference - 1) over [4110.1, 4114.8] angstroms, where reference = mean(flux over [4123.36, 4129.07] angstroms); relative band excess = 0.052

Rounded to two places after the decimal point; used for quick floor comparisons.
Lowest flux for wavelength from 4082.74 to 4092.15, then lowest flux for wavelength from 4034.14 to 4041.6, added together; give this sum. 4.23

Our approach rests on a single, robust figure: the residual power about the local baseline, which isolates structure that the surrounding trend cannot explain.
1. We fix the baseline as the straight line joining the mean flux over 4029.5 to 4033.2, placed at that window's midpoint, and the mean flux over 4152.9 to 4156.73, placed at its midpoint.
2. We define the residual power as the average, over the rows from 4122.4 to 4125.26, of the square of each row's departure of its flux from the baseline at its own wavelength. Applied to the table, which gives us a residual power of 0.33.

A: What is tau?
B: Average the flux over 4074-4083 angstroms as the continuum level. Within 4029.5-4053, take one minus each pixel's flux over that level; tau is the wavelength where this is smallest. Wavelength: 4042.05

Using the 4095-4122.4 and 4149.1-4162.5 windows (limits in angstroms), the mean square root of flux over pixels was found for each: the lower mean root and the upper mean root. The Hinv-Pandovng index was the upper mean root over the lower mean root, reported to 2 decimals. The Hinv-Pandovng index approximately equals 0.96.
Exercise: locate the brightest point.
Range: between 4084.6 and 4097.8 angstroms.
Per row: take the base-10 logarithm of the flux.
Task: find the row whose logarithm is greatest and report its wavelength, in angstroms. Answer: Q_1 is 4090.74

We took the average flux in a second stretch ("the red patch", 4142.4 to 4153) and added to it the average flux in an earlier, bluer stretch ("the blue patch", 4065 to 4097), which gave 4.95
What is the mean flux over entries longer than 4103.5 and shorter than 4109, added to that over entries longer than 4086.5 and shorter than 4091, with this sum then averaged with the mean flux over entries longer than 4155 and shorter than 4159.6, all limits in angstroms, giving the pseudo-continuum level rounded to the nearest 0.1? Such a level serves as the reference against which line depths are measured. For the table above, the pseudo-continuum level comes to 3.7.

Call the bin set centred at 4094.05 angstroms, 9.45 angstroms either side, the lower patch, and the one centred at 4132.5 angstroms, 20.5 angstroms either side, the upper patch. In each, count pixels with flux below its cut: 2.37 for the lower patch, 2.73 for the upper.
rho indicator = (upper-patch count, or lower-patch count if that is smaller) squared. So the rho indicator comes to 36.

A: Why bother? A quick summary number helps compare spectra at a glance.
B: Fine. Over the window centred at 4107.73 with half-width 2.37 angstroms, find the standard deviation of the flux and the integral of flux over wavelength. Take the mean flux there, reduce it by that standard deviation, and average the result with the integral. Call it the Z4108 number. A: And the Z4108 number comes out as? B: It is 7.13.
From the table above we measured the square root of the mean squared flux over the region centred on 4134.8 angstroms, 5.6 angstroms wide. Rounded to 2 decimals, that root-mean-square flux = 2.50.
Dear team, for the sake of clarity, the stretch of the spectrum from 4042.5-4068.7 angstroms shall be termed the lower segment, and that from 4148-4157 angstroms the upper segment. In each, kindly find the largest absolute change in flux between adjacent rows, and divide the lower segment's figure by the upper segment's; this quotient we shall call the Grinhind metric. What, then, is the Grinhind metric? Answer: 1.6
